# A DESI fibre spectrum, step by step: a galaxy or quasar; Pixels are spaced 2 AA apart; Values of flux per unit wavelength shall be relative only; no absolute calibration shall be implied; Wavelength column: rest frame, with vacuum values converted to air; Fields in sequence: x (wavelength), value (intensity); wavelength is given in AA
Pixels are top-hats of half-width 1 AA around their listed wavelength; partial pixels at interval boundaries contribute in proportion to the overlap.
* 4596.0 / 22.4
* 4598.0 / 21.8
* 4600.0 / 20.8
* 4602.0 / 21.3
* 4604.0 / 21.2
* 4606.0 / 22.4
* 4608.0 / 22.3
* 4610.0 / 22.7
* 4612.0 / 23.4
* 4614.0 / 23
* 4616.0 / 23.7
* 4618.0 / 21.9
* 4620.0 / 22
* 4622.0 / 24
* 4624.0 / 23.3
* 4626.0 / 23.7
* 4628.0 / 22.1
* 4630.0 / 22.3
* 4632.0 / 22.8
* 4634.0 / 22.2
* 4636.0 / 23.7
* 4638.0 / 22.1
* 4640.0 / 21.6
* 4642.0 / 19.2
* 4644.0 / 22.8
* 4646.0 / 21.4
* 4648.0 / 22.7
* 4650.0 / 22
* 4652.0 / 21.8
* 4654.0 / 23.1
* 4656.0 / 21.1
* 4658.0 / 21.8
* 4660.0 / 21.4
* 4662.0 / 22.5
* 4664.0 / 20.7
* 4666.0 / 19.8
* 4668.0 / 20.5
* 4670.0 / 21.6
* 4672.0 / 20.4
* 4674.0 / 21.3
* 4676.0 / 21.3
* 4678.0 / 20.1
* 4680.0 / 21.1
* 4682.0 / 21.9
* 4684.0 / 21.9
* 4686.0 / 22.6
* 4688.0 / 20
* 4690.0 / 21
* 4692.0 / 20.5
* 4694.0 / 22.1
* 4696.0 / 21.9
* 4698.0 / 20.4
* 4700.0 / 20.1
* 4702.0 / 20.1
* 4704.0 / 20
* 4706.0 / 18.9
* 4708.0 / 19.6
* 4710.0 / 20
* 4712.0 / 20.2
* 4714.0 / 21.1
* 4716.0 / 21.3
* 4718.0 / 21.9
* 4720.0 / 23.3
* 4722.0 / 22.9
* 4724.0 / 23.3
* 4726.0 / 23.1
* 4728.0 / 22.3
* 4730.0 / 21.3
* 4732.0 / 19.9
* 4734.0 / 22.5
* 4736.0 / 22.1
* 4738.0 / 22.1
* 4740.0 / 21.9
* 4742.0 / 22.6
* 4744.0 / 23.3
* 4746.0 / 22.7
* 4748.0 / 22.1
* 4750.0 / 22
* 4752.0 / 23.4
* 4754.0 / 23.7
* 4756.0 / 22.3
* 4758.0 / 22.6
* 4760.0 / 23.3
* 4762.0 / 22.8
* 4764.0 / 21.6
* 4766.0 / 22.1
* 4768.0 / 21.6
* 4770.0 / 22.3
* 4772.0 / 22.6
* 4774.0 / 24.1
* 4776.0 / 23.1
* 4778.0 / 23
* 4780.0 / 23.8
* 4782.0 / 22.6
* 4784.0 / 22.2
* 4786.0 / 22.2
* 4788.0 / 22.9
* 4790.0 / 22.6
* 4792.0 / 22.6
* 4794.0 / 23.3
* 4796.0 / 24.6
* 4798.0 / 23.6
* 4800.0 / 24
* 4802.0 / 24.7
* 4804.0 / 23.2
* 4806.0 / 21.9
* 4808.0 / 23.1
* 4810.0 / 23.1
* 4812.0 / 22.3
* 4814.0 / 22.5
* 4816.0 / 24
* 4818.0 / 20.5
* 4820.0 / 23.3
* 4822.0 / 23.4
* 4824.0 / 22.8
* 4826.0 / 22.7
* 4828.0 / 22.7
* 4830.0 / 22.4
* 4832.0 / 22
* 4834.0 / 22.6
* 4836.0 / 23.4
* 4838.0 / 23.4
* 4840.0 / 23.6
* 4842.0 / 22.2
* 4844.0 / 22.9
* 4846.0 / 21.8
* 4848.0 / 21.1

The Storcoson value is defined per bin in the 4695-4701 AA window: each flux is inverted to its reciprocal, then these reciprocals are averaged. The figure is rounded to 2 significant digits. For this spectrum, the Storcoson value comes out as 0.048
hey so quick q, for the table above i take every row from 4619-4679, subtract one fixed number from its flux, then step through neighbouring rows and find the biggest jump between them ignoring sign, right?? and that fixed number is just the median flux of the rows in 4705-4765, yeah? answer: 3.6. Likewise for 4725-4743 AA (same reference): 2.6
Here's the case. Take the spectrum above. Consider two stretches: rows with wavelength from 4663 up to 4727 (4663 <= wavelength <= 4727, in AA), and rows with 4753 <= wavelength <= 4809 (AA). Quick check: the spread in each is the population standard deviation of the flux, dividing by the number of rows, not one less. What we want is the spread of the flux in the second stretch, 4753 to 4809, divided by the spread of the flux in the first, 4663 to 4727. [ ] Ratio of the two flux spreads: 0.71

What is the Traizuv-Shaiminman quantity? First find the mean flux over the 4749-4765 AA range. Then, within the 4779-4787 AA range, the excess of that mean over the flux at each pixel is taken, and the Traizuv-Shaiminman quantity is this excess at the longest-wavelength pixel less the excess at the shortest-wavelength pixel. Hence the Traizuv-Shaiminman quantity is 1.6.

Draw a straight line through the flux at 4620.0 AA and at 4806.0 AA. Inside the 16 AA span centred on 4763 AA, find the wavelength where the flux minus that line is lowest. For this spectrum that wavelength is 4764.0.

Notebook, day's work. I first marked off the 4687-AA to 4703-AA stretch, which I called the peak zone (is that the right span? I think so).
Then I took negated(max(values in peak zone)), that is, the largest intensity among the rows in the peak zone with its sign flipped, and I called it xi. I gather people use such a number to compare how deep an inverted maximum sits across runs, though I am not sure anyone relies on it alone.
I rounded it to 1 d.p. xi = -22.1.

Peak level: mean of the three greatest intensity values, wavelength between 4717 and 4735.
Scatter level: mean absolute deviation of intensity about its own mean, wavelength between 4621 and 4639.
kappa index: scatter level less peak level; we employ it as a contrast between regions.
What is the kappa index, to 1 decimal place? -22.6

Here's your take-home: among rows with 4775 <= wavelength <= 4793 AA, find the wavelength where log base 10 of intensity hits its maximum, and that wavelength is 4780.0 AA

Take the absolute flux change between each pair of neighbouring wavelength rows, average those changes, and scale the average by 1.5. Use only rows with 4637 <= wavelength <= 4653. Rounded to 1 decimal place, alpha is 2.2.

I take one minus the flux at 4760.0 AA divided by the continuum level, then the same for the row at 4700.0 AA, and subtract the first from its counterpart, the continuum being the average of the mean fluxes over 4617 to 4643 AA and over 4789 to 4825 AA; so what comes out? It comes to 0.14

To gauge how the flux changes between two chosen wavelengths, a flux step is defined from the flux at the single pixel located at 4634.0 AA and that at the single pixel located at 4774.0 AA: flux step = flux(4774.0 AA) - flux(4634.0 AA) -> 1.9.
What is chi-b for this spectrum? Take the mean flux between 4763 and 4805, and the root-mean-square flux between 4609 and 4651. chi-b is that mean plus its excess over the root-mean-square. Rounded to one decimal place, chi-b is 23.4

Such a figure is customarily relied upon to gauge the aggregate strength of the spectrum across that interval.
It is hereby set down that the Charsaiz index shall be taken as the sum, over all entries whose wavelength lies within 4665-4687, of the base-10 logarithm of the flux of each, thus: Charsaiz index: 14.6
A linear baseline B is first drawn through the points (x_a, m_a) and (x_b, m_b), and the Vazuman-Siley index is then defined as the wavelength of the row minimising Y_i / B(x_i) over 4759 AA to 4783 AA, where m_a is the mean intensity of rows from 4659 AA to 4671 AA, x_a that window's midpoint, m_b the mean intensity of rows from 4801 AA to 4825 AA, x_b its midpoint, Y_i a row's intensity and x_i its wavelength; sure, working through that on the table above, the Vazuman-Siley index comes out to 4768.0 AA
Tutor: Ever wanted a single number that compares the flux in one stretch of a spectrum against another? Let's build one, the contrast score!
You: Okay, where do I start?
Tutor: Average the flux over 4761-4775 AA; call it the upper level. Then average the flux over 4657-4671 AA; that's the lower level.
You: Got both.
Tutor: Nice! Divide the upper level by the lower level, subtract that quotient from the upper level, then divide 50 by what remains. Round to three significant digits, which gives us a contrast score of 2.34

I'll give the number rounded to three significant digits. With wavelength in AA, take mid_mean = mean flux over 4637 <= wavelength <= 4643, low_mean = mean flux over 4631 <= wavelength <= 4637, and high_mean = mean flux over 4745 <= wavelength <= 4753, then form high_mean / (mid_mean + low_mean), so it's 0.514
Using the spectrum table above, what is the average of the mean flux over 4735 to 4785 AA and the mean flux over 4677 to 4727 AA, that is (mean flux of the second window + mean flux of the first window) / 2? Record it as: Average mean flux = 21.9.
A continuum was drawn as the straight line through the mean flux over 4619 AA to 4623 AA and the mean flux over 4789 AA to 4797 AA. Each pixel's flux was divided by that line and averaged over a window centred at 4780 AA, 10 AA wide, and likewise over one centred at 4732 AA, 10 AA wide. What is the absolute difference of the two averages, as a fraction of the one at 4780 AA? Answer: 0.054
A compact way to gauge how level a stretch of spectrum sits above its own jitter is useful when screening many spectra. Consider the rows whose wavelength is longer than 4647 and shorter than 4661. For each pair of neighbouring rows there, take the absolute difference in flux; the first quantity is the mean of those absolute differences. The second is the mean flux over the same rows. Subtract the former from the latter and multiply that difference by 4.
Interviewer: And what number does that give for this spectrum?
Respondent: 84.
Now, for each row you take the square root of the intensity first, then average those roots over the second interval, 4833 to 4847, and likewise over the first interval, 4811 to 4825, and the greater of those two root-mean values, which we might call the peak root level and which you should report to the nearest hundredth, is 4.78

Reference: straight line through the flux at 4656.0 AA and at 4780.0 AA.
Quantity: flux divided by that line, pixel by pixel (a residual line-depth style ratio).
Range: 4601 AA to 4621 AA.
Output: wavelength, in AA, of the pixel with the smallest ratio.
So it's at 4604.0 AA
